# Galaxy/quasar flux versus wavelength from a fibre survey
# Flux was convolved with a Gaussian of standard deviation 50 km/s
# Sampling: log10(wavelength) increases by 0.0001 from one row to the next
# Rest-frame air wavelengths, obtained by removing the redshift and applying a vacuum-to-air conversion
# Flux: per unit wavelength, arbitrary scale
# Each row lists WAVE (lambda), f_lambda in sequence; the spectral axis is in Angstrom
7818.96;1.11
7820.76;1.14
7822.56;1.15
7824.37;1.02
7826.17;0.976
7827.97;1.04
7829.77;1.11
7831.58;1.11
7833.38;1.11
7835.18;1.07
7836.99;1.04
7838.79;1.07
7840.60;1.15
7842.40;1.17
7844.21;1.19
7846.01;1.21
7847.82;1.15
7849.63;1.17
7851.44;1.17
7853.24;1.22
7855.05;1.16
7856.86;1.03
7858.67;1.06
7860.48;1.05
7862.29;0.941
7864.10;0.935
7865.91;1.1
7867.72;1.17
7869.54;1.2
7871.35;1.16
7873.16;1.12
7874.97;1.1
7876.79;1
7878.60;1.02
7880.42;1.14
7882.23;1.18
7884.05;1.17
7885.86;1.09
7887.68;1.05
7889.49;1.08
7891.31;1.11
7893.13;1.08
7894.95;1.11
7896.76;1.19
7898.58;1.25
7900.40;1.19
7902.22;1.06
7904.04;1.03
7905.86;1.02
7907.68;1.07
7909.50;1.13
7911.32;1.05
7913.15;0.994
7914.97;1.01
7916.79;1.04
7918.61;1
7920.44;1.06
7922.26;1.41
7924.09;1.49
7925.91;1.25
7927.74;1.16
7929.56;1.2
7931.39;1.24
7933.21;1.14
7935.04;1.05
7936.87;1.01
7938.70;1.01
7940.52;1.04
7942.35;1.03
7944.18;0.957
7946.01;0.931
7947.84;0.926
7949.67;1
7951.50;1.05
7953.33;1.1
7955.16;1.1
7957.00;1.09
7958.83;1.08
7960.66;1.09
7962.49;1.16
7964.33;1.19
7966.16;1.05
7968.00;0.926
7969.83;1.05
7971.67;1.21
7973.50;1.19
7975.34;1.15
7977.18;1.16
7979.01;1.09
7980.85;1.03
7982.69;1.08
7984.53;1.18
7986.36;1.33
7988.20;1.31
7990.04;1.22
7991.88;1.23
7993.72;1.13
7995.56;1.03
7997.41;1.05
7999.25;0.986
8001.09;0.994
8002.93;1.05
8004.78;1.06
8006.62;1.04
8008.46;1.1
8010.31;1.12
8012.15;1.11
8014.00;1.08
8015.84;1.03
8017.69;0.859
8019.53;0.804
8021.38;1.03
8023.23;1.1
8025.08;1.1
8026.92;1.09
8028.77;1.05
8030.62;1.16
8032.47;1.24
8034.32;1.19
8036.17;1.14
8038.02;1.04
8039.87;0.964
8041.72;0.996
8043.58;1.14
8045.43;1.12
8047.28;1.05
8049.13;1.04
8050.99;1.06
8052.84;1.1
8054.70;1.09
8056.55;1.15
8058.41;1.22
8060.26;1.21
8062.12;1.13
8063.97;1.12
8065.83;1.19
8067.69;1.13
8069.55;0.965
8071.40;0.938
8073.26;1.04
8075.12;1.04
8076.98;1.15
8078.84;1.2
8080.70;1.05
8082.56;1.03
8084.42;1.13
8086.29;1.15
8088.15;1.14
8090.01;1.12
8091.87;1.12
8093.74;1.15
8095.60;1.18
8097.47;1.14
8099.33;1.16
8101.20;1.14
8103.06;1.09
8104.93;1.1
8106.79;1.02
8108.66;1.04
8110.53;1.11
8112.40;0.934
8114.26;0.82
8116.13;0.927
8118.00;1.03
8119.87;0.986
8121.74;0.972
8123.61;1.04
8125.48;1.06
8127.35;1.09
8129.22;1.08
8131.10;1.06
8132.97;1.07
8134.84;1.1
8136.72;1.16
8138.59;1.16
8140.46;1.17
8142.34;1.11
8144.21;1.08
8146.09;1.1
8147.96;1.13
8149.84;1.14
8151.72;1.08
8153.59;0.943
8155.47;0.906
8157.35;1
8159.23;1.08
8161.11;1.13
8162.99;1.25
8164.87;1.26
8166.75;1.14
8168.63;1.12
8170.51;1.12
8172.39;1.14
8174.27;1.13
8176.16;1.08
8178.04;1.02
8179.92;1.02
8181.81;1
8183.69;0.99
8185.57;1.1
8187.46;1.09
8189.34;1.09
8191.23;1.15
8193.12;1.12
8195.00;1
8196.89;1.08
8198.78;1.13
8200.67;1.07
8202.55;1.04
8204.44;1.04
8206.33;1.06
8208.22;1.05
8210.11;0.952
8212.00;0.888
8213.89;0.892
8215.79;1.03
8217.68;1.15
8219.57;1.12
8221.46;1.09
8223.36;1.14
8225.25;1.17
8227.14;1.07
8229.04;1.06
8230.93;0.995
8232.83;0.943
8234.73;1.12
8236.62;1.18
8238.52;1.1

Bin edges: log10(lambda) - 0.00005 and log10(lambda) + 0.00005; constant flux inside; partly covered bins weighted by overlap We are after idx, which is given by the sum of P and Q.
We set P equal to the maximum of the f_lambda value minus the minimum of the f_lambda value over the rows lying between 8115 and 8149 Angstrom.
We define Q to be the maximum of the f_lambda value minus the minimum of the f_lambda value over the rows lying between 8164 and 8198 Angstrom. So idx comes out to 0.51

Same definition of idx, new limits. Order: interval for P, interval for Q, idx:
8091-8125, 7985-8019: 0.83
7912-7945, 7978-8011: 0.88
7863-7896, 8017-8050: 0.70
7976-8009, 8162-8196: 0.61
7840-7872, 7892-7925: 0.78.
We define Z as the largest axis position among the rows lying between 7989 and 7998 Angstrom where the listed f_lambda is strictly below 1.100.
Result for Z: 7997.41 Angstrom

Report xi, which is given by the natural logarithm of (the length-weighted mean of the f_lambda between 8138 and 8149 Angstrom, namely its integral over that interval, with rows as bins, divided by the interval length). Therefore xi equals 0.12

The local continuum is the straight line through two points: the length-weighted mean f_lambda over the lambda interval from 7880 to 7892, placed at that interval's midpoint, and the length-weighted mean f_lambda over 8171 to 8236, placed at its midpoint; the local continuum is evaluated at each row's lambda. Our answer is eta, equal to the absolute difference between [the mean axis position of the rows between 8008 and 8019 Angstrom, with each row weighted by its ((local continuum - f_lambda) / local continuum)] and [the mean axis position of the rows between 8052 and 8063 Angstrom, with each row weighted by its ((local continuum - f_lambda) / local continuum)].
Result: 40.7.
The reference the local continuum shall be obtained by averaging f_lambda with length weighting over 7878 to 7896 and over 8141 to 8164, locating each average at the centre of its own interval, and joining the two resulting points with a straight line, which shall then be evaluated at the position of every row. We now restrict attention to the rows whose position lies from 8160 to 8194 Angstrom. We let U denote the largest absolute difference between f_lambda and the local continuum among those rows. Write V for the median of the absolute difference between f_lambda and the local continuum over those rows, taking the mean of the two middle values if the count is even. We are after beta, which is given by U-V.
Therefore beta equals 0.13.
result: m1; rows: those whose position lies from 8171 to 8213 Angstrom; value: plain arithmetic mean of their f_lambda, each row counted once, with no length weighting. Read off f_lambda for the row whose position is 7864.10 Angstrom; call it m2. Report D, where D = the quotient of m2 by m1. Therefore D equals 0.89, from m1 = 1.06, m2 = 0.935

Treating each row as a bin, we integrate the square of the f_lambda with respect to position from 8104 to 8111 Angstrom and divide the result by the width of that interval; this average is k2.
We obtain 1.14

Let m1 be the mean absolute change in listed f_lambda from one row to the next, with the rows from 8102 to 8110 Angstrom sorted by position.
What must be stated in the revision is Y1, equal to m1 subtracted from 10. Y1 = 9.96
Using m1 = 0.037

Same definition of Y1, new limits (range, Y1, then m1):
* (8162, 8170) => 9.95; 0.050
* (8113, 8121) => 9.92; 0.085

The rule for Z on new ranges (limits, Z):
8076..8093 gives 8082.56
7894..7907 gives 7905.86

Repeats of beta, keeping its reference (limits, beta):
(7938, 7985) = 0.11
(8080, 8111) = 0.04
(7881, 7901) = 0.09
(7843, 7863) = 0.11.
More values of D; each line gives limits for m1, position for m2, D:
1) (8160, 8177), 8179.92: 0.89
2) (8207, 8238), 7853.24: 1.16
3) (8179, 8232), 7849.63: 1.11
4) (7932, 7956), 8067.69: 1.10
